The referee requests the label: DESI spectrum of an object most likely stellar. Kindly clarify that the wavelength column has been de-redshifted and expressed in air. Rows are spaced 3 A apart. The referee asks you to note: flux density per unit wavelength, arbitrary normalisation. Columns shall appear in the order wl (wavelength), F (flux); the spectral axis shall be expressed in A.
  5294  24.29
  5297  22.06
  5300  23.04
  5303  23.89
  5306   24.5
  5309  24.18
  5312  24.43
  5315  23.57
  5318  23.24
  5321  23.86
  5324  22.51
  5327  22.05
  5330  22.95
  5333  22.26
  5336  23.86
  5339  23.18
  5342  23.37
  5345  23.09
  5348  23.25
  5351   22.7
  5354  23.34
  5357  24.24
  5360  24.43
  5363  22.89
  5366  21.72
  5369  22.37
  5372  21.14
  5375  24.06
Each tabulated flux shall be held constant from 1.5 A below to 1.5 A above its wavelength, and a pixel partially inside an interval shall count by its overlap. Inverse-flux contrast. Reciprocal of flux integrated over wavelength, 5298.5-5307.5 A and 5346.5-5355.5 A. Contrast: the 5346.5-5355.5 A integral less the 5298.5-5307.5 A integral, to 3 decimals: 0.011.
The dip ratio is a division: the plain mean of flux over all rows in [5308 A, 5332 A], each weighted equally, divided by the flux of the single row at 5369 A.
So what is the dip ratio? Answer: 1.04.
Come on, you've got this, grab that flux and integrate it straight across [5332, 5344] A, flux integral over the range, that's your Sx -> 278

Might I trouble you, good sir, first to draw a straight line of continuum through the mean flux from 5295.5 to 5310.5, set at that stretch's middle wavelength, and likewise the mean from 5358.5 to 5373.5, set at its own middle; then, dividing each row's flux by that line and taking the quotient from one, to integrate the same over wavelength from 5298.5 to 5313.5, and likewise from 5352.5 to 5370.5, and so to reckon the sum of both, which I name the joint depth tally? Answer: -0.8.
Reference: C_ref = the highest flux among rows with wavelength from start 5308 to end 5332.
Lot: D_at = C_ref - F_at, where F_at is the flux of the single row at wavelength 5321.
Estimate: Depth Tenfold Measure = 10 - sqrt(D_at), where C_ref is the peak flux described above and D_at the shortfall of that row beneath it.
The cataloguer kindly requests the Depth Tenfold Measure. 9.25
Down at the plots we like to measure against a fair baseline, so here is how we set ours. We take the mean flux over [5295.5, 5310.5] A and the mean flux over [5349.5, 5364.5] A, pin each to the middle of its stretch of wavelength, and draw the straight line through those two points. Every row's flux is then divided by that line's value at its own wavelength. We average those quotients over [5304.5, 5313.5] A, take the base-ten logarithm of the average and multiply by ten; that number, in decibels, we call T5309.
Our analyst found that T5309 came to 0.15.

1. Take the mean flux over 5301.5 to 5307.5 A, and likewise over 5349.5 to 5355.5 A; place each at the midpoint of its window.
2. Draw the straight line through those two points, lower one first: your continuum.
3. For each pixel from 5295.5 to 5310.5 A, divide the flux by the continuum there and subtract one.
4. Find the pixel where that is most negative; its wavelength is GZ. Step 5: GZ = 5297 A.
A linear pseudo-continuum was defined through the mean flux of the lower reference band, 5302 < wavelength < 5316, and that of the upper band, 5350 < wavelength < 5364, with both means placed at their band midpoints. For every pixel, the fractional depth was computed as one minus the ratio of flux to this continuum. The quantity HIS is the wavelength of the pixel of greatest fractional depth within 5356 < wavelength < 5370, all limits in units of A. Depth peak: 5366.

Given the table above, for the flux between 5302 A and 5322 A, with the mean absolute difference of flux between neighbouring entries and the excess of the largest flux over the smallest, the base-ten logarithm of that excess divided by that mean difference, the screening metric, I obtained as 0.40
